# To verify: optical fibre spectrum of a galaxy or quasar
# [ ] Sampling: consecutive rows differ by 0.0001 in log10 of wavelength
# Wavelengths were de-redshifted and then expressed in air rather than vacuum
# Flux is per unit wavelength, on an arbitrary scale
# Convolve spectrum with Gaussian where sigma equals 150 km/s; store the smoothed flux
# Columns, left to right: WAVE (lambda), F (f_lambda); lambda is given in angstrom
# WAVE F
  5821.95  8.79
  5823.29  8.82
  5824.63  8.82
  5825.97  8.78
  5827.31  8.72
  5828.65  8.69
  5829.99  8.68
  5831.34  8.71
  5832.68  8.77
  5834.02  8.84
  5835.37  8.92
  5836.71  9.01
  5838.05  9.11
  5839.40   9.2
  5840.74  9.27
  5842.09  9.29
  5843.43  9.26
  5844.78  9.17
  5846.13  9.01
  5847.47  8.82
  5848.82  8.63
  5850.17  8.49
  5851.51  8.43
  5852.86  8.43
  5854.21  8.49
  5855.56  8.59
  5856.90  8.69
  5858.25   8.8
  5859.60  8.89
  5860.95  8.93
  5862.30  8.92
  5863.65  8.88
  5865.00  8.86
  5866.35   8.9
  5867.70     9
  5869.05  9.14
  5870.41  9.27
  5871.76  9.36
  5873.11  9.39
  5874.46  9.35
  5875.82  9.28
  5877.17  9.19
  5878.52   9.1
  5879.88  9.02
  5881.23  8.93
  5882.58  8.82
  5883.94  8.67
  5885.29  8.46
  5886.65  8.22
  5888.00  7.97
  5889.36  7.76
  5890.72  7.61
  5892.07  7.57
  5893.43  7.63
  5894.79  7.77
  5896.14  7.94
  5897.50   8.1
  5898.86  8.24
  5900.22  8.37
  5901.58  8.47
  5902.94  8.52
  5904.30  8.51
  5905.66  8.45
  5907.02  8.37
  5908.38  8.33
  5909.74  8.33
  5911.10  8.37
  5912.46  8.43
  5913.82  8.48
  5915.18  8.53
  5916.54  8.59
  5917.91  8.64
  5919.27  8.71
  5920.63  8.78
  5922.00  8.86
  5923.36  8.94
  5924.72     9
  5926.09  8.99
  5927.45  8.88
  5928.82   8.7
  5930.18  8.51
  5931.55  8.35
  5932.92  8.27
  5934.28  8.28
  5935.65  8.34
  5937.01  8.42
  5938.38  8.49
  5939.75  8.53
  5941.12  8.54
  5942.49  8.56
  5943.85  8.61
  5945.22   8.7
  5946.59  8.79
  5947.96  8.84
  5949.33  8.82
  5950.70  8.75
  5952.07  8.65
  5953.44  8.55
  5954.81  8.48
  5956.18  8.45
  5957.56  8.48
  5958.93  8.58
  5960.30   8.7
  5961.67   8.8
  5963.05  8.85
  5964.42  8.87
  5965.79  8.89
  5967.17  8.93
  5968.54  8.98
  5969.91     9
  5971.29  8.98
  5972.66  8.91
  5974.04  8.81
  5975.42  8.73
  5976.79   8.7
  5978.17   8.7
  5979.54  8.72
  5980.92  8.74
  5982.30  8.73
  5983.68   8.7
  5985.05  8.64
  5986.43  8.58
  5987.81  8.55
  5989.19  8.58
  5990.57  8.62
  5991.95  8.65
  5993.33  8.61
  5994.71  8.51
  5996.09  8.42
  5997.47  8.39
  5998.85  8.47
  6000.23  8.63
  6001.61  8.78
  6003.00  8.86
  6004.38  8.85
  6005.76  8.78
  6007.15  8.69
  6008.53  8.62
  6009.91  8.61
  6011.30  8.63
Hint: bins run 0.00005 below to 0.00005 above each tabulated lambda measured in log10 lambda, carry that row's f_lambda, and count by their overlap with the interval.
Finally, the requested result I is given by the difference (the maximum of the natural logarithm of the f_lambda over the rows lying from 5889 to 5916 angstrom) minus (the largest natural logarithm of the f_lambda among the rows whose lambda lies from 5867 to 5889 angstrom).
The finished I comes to -0.10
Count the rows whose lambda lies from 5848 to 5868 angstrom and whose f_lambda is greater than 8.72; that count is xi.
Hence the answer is 8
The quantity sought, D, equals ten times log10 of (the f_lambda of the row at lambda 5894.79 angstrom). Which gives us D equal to 8.90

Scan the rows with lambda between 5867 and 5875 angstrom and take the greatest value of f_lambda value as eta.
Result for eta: 9.39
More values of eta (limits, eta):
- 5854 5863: 8.93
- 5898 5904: 8.52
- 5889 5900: 8.24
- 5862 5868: 9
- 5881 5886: 8.93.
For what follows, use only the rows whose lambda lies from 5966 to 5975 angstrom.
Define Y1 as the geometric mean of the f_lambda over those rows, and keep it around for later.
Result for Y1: 8.9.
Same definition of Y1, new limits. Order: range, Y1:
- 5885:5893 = 7.9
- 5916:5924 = 8.8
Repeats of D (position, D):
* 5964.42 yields 9.48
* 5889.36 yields 8.90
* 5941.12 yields 9.31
